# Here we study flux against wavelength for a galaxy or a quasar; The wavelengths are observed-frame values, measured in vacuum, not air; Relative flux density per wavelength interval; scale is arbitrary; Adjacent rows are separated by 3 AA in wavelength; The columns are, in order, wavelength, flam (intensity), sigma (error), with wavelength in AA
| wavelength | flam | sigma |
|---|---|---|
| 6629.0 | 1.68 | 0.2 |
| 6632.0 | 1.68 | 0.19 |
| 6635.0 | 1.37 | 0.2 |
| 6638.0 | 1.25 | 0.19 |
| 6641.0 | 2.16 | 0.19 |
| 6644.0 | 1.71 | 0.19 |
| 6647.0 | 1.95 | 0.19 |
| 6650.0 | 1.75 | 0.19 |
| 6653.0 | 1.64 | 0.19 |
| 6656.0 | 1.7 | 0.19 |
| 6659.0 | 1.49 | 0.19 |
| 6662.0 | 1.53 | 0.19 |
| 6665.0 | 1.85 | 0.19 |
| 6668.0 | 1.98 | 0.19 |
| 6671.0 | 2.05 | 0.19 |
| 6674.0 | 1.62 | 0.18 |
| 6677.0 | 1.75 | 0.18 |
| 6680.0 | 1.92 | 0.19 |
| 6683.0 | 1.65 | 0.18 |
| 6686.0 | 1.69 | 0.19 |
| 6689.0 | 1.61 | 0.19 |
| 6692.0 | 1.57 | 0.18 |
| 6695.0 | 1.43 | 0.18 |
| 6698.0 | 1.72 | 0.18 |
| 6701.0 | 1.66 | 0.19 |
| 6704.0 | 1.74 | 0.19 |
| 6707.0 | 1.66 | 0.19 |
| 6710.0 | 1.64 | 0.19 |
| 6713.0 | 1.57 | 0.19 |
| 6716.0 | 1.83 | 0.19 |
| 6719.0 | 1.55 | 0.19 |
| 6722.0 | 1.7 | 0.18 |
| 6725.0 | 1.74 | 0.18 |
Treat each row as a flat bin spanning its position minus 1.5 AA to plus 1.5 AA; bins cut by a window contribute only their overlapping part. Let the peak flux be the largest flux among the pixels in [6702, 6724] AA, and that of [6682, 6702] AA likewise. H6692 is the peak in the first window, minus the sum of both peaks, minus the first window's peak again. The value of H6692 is -3.55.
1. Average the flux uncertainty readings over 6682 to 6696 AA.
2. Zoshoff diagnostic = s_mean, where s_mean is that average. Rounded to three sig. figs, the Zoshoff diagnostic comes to 0.184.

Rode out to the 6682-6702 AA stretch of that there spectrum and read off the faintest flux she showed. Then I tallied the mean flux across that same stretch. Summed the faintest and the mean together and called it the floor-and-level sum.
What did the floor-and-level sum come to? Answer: 3.05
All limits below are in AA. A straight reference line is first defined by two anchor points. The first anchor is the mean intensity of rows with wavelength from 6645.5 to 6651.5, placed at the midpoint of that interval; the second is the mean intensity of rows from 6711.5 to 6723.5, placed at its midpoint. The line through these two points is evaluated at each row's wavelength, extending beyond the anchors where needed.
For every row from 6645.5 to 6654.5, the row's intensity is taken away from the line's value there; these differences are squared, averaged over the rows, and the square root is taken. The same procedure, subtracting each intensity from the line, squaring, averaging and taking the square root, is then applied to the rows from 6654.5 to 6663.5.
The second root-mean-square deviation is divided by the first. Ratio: 1.9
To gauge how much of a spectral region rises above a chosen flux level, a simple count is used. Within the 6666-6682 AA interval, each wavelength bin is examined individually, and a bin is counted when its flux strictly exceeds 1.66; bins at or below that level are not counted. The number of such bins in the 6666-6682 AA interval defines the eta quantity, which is 4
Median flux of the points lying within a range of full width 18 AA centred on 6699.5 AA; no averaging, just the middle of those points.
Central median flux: 1.66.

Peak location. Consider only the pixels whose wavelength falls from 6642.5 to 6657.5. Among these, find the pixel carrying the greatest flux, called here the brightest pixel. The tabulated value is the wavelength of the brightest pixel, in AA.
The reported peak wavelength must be 6647.0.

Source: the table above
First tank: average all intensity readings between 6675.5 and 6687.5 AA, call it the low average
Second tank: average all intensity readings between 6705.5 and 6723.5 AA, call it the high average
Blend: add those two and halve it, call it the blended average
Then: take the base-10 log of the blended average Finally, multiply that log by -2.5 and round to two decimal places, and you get -0.58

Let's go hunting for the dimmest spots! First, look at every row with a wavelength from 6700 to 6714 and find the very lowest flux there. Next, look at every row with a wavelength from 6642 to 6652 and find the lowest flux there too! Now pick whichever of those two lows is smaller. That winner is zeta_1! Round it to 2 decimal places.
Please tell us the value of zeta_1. 1.57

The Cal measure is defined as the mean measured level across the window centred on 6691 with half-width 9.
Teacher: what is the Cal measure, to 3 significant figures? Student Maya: 1.61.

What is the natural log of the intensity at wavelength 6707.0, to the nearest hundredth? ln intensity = 0.51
